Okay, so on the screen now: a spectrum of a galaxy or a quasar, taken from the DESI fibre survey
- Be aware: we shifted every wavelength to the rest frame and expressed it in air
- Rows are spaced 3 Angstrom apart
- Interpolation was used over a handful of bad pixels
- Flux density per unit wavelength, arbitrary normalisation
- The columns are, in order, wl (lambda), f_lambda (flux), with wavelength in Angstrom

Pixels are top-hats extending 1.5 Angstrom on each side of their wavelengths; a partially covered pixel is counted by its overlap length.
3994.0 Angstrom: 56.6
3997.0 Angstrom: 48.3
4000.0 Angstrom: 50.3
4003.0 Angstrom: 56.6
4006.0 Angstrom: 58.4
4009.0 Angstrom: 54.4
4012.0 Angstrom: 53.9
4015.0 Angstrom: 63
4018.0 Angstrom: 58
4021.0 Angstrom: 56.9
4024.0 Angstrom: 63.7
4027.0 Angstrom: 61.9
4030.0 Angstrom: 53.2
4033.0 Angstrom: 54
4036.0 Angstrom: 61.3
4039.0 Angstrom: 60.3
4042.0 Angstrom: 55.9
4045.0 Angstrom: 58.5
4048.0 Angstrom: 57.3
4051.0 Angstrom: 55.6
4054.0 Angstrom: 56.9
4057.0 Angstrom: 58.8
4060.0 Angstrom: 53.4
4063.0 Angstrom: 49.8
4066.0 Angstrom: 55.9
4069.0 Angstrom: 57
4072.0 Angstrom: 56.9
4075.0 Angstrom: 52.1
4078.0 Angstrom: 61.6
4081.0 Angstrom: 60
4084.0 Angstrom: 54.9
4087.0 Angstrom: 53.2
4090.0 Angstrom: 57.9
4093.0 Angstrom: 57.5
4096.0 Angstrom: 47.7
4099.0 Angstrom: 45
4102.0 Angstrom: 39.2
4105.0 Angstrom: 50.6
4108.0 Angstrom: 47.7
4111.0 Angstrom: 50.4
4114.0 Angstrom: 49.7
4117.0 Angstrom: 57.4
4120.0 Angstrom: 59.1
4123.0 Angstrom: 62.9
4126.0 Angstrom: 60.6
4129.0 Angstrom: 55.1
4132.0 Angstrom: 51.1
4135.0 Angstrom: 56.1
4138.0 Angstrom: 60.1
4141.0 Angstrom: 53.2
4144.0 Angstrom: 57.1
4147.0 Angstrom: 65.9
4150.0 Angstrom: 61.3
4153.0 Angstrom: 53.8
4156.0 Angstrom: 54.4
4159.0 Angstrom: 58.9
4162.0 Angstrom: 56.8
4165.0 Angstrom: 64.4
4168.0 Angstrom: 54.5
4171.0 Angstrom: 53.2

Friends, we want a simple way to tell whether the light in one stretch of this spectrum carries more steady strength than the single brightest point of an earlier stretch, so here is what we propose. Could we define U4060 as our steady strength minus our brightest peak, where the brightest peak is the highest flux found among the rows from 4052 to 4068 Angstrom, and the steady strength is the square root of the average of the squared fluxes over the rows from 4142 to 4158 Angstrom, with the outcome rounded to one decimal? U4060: -0.1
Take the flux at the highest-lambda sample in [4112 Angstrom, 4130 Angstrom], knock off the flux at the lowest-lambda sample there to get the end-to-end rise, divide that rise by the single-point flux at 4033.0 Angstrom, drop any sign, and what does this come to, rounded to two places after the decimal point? 0.10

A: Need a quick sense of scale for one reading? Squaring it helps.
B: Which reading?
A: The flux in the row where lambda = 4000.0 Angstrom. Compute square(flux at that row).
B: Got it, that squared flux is 2530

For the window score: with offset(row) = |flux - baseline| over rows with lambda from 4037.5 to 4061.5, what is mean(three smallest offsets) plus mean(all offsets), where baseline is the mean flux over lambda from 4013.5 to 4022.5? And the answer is 3.2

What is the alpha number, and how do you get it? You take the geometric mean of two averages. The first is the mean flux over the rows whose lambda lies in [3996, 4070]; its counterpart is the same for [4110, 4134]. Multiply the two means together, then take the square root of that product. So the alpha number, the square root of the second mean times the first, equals 56.2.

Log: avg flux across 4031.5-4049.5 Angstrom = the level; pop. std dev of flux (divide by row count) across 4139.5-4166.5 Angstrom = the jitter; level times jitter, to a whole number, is 251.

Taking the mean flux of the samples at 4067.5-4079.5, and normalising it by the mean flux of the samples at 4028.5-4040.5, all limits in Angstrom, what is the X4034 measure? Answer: 0.99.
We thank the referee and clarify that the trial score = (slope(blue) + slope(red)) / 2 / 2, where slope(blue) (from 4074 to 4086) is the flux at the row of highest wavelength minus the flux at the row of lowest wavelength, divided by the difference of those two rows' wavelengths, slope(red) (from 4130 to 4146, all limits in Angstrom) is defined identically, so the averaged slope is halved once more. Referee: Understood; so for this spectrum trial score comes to 0.20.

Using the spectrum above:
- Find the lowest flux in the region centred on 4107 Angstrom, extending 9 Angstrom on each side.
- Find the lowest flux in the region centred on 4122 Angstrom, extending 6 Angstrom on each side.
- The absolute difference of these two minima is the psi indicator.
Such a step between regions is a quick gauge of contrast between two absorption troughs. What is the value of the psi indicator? 18.2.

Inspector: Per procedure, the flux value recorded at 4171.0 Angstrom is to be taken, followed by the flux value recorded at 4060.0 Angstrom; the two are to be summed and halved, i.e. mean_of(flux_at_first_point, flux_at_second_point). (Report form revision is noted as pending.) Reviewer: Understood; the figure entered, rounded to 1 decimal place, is 53.3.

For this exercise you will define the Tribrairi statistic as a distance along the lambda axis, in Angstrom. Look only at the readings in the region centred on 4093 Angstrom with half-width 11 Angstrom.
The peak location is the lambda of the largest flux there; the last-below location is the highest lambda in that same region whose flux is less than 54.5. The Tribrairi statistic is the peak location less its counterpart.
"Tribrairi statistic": -12 Angstrom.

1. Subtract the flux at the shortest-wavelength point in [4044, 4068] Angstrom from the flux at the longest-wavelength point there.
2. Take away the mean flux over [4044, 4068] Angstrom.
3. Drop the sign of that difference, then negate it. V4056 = -58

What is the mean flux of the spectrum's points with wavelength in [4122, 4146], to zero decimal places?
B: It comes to 57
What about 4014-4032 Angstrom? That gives 59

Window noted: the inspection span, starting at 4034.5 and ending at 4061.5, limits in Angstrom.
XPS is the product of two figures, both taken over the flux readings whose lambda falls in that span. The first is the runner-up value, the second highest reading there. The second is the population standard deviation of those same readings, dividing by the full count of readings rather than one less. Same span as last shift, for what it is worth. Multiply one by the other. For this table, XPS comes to 140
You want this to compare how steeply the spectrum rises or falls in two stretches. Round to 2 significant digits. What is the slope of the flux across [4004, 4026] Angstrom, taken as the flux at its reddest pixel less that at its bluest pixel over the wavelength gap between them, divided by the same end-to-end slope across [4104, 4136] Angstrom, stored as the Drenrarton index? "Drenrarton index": 1.6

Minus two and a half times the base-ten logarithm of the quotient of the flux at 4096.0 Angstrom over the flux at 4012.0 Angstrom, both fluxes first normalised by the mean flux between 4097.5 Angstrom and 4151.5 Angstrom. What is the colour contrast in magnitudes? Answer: 0.13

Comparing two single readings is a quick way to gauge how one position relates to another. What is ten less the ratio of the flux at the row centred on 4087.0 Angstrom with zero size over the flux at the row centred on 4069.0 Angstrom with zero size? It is 9.07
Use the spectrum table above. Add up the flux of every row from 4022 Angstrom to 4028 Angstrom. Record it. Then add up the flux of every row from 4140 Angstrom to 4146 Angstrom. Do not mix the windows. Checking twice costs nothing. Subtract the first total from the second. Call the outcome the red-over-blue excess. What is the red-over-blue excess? -15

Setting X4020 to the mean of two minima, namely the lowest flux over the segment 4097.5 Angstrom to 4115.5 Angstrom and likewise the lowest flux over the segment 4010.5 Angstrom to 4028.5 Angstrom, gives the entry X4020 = 47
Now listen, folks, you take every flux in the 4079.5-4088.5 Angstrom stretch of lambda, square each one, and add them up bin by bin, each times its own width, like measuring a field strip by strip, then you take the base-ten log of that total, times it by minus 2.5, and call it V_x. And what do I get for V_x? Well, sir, -11.13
